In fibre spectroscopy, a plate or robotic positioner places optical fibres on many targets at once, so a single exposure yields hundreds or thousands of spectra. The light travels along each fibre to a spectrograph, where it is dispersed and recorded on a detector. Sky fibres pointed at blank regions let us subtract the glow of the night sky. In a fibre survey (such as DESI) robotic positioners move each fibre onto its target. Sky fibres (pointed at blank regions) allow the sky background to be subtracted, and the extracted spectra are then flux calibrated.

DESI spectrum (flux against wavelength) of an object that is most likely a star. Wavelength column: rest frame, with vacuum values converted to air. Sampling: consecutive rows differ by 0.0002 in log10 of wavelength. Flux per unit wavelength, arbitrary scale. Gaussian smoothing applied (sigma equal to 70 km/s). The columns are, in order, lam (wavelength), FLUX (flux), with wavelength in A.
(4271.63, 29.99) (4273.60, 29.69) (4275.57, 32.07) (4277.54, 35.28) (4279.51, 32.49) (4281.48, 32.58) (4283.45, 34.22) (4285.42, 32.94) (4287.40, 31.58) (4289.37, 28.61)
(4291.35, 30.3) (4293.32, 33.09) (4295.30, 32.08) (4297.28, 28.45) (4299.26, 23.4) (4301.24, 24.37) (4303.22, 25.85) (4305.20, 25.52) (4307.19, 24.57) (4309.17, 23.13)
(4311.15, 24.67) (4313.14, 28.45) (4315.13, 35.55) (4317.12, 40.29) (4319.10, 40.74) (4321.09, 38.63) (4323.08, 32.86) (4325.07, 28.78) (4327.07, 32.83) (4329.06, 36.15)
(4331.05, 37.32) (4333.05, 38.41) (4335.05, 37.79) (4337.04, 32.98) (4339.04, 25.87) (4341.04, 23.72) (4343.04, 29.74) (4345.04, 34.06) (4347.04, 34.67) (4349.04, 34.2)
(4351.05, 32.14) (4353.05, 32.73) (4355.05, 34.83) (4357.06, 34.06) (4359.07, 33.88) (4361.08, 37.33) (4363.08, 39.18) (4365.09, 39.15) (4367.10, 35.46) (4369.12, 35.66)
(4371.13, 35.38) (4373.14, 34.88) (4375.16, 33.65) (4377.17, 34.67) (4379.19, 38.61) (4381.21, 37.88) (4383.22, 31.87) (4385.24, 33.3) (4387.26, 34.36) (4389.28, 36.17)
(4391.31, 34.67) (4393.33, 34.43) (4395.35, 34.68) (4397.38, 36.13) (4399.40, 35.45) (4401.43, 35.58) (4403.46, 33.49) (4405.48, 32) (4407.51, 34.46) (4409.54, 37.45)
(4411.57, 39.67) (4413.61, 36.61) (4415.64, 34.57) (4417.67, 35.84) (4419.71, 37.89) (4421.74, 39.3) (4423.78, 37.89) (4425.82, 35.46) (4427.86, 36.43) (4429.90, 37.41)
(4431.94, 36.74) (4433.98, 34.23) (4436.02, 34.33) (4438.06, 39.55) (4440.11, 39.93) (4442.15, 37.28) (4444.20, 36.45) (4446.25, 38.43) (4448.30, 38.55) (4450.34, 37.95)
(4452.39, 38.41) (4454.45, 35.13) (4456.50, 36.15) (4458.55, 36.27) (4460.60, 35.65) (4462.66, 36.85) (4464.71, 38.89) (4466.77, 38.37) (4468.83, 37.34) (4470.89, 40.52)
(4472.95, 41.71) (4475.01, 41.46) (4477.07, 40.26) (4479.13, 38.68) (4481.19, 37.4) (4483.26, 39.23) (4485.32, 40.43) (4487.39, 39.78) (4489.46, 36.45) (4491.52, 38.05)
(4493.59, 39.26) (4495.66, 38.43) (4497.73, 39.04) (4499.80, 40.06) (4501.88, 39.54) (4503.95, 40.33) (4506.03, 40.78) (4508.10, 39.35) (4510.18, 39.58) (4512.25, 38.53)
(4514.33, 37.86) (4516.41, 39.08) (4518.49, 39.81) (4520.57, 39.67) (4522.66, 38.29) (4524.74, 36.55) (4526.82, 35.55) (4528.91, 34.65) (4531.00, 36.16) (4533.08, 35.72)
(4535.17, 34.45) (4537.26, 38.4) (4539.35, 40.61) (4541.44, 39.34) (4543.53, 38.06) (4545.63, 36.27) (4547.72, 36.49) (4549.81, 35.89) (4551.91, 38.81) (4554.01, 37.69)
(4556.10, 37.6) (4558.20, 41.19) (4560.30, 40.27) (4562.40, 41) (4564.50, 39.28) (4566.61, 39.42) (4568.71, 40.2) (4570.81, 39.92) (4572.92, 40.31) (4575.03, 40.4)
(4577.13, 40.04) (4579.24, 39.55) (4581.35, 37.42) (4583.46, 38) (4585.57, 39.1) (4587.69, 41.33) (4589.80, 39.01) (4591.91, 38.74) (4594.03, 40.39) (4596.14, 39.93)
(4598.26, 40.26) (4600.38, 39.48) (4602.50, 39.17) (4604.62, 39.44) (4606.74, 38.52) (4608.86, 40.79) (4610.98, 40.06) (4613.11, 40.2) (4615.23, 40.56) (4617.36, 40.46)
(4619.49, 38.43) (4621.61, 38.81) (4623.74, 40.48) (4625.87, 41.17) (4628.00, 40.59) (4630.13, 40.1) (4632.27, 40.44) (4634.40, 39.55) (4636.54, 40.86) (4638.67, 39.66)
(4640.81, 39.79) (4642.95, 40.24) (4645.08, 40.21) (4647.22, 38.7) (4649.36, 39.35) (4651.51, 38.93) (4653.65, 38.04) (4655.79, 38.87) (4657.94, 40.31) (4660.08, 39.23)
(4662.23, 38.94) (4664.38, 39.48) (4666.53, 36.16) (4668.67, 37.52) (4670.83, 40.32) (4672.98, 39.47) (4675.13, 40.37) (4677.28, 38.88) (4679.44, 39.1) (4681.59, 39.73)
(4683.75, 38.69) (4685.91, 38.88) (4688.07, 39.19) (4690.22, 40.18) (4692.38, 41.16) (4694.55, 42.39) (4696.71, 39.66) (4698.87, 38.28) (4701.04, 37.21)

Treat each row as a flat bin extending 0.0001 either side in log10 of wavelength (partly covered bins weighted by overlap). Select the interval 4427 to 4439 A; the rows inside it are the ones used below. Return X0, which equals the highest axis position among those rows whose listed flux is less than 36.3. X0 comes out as 4436.02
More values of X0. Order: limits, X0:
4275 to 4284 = 4283.45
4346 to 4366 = 4359.07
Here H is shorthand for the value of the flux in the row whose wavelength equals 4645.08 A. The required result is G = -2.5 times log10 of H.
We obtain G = -4.01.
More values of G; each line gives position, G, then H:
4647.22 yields -3.97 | 38.7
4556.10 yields -3.94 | 37.6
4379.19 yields -3.97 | 38.61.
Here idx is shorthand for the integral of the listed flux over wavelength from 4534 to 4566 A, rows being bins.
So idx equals 1227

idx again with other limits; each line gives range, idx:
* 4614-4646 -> 1283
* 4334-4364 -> 994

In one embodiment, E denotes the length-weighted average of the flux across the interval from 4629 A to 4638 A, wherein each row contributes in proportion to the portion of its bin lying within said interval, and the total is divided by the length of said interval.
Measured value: 40.2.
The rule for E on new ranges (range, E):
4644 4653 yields 39.3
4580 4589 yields 39.0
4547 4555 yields 37.2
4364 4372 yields 36.4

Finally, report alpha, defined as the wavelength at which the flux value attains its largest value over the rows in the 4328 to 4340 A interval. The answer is 4333.05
